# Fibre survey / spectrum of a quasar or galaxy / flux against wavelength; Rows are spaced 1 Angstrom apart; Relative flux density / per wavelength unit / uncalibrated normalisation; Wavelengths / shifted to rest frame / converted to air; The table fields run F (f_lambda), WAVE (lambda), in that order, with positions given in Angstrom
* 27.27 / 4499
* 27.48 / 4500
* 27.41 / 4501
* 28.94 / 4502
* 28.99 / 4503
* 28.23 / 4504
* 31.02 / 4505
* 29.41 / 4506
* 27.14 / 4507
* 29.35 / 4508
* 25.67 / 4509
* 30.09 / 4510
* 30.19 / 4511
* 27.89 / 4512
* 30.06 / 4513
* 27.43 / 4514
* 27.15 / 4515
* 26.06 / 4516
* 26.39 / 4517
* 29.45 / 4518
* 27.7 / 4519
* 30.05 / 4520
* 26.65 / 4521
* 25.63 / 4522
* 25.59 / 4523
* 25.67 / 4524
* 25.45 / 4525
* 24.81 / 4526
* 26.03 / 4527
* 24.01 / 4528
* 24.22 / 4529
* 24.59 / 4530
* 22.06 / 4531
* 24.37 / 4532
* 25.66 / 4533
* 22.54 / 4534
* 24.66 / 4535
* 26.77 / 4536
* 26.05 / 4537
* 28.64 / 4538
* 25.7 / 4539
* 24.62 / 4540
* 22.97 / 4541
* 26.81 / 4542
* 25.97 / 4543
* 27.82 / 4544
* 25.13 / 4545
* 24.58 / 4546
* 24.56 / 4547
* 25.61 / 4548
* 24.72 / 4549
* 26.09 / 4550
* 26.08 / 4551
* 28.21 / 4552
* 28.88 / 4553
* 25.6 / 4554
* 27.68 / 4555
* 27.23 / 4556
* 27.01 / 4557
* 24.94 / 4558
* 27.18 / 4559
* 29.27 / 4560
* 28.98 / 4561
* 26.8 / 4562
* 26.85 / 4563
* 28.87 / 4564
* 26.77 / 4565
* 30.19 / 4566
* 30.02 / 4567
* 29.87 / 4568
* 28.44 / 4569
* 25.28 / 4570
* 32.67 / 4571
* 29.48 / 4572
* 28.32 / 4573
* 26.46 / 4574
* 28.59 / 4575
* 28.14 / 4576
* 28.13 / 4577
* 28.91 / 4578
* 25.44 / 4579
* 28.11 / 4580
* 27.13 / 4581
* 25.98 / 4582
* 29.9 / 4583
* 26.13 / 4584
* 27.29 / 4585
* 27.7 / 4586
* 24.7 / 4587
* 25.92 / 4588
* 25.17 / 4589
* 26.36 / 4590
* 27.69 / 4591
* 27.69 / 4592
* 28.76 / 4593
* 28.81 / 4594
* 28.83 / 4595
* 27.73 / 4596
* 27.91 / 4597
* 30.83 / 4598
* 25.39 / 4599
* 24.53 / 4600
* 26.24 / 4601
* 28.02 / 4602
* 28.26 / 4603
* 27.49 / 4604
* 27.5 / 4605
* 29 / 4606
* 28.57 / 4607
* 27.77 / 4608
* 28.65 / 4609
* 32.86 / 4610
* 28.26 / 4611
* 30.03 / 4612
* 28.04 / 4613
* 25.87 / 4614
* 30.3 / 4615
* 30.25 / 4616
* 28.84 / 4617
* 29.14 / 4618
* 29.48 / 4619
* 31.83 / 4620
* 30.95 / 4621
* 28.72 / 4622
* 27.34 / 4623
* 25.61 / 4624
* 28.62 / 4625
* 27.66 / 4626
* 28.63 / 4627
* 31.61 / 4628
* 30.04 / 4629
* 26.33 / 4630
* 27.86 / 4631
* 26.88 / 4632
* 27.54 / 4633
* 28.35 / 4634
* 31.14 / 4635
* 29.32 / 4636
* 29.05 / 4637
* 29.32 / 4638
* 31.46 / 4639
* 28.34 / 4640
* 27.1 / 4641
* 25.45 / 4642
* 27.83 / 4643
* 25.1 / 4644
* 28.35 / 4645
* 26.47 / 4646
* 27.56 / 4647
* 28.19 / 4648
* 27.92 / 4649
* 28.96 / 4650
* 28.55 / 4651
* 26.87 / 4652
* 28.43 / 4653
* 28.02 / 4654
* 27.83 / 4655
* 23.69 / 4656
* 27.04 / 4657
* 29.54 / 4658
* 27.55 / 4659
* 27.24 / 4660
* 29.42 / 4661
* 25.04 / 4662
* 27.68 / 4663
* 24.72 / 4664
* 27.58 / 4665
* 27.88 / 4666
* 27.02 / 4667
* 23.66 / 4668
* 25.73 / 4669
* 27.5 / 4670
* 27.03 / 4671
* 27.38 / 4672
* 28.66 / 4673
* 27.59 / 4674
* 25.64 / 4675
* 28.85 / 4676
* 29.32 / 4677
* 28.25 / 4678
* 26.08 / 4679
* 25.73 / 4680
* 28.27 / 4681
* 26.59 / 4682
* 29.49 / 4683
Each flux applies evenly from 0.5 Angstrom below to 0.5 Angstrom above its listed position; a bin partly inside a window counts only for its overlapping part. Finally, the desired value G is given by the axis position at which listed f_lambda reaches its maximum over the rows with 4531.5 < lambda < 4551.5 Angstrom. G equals 4538 Angstrom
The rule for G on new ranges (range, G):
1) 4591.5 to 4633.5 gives 4610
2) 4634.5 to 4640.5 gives 4639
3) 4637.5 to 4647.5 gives 4639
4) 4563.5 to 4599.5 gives 4571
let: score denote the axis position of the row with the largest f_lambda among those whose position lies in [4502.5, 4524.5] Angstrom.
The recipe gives 4505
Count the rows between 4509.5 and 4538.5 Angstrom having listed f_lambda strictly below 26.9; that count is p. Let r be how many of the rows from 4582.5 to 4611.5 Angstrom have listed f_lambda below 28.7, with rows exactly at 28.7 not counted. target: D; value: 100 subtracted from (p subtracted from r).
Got -97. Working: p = 19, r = 22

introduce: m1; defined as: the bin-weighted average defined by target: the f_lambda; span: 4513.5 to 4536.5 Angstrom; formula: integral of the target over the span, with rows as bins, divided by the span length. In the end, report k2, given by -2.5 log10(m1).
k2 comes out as -3.53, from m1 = 25.8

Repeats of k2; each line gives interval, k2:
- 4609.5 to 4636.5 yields -3.65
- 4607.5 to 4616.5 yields -3.66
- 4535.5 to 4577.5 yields -3.59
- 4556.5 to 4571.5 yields -3.63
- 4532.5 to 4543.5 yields -3.52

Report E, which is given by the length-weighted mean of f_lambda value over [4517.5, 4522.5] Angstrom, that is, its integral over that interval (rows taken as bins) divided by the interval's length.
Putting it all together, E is 27.9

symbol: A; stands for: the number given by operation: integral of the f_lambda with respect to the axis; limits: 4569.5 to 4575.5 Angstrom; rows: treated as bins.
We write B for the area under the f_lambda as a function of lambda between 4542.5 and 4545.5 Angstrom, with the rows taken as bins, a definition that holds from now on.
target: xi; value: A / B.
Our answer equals 2.2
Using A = 171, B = 79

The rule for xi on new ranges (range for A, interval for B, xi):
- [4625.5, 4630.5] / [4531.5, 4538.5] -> 0.8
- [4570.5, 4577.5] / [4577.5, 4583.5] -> 1.2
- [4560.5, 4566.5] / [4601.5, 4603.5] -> 3.0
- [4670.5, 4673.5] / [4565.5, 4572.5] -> 0.4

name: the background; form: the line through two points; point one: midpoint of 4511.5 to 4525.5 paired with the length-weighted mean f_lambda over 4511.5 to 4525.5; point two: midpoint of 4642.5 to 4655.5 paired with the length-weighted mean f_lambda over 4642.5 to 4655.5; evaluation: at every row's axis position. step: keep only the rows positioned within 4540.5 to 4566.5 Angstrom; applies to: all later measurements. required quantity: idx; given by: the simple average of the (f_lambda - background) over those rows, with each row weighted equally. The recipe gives -0.6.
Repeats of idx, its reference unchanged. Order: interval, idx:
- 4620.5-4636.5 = 0.9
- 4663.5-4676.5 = -0.9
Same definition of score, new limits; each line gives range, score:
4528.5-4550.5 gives 4538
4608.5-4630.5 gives 4610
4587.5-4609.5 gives 4598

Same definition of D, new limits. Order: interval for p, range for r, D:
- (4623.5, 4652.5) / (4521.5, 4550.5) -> -78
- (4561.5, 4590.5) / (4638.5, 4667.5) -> -87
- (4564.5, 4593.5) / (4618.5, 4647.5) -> -92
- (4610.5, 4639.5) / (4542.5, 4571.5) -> -83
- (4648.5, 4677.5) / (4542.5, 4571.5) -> -86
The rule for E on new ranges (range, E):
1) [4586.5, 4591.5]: 26.0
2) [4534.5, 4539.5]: 26.4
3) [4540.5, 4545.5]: 25.7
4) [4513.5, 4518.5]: 27.3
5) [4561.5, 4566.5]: 27.9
